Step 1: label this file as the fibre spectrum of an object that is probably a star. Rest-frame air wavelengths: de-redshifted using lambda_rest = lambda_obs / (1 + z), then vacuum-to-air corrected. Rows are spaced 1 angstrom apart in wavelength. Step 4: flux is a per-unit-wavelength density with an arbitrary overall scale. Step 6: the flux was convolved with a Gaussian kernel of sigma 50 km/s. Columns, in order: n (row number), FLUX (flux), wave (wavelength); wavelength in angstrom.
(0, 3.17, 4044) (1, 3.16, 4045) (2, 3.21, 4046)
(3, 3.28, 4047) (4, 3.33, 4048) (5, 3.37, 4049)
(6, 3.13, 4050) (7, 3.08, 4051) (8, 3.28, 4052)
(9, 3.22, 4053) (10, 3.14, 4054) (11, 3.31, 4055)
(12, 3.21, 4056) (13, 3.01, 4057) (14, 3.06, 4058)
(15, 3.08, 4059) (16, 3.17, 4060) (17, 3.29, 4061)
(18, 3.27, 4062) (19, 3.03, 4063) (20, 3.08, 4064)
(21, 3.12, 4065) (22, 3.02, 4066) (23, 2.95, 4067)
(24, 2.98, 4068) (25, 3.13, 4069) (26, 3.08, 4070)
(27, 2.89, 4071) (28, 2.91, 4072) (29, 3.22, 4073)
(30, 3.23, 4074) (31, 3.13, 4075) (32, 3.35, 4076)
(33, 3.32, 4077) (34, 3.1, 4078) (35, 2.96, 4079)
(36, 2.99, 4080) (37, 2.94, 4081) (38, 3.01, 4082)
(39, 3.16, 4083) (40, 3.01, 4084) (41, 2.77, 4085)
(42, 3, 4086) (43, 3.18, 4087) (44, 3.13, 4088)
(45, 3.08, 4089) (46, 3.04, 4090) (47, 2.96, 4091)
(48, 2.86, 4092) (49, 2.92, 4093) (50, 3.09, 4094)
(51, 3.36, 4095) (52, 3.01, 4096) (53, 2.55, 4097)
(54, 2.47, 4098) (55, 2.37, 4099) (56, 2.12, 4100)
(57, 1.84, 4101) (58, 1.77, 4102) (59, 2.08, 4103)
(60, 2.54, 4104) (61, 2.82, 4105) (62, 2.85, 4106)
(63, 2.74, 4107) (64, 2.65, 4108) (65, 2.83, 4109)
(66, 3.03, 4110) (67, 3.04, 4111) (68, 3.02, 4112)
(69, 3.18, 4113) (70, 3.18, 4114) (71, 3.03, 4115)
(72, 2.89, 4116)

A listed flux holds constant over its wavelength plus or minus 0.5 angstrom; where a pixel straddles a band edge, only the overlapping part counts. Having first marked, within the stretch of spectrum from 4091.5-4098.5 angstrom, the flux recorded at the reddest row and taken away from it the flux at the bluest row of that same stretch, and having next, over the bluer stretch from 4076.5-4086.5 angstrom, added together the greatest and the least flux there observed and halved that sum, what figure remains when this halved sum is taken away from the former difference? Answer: -3.4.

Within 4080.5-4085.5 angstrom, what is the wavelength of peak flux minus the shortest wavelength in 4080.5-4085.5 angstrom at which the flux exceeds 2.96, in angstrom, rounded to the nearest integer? 1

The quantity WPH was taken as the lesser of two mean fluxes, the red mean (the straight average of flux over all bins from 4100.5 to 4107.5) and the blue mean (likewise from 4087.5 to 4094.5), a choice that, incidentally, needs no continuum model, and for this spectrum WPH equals 2.38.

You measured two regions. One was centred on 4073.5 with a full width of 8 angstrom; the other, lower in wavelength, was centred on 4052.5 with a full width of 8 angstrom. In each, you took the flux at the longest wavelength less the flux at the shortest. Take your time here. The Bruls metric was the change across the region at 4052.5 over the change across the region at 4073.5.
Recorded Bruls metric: -0.7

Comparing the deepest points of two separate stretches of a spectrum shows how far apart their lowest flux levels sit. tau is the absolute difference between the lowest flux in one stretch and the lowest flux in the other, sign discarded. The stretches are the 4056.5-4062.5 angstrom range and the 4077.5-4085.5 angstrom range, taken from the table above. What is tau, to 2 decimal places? 0.24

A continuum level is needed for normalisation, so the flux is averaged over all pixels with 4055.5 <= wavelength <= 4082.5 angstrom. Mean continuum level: 3.09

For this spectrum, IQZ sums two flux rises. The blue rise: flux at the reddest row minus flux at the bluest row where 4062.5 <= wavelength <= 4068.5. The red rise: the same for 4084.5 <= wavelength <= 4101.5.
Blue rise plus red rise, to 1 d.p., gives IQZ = -1.0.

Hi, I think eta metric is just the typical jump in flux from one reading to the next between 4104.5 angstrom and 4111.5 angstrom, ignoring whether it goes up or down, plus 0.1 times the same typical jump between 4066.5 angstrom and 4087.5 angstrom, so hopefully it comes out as 0.12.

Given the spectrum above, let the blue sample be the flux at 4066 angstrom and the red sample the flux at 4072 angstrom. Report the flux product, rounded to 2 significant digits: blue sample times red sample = 8.8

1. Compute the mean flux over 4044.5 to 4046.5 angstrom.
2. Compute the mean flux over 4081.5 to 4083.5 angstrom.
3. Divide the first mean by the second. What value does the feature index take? 1.03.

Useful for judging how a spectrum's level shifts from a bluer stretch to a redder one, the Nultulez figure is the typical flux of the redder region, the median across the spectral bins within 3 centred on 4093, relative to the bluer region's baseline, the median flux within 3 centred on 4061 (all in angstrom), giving 0.89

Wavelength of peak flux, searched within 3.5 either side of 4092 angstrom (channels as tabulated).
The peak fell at 4095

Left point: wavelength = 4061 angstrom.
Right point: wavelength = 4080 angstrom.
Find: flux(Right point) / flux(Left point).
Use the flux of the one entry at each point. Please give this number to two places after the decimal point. 0.91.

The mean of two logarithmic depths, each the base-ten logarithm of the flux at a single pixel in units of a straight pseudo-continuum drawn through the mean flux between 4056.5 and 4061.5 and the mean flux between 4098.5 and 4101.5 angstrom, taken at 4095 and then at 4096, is 0.156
